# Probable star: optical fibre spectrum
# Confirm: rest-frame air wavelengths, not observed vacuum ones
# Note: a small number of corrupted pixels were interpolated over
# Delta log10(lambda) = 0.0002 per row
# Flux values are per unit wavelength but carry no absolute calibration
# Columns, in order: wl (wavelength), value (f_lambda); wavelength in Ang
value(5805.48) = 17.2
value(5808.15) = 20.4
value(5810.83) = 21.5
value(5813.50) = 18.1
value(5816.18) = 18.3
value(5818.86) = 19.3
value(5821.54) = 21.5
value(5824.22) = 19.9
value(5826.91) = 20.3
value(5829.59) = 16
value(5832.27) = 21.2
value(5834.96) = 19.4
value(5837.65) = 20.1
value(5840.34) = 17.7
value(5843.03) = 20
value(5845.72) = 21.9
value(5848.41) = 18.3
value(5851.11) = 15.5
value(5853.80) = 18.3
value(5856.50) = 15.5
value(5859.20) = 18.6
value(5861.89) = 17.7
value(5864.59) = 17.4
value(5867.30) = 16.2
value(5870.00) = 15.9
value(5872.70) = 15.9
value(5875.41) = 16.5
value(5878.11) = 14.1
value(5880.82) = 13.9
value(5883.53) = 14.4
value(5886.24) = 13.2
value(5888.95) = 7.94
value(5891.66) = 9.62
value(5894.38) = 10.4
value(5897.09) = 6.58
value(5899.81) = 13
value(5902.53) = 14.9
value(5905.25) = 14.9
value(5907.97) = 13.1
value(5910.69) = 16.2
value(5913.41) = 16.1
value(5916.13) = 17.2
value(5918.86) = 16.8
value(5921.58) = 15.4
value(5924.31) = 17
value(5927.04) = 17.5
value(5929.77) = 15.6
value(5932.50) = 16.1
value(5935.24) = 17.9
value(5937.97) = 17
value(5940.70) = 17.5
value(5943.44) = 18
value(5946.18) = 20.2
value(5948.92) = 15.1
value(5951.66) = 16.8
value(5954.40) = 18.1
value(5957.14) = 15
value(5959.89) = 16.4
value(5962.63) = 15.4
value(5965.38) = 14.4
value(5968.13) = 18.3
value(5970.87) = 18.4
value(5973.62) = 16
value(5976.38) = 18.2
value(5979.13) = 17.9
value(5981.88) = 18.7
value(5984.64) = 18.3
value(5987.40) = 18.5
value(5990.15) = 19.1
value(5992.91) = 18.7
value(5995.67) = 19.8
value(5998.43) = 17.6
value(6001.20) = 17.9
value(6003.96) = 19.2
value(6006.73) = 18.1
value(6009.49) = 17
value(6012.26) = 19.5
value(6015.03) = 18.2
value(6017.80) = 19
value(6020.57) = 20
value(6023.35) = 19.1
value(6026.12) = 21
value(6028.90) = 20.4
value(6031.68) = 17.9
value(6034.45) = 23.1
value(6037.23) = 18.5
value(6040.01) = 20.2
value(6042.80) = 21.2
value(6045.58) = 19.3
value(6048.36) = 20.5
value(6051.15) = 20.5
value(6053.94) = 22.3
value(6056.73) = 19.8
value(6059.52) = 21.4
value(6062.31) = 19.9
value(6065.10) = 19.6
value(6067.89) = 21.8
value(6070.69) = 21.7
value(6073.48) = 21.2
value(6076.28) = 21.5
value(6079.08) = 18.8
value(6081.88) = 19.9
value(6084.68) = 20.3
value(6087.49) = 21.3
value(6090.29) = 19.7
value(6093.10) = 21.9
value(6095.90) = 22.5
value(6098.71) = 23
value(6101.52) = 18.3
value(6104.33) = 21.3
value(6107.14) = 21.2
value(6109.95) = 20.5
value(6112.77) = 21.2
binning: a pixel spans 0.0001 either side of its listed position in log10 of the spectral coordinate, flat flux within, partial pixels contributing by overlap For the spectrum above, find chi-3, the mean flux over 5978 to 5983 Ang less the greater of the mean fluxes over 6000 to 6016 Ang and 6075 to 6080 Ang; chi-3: -1.9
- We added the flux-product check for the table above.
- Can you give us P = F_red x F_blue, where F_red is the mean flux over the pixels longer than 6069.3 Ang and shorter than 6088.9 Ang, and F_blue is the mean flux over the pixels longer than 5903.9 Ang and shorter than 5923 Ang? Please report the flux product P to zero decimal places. 324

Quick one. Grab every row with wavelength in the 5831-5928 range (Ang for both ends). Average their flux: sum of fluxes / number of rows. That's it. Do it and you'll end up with 16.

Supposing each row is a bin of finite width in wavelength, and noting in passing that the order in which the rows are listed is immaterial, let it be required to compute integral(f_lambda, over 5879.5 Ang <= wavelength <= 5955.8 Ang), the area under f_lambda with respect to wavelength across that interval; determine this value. 1146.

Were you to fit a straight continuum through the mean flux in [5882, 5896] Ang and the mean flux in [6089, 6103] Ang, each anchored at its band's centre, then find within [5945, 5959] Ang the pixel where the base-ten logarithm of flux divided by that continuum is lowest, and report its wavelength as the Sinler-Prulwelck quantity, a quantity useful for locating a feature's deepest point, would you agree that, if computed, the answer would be 5957.14 Ang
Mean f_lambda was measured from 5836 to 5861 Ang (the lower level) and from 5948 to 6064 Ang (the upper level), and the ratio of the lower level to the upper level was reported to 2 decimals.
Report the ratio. 0.99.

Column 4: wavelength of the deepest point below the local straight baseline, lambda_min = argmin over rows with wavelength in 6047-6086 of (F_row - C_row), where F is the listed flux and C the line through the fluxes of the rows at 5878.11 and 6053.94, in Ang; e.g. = 6079.08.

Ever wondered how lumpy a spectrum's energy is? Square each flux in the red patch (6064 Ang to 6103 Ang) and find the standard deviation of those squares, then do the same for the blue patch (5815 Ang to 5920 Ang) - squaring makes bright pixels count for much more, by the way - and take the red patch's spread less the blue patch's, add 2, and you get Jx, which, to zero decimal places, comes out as -47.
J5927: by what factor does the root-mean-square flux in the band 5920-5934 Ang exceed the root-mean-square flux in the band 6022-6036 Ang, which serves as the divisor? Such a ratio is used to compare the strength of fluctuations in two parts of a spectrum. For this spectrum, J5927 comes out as 0.80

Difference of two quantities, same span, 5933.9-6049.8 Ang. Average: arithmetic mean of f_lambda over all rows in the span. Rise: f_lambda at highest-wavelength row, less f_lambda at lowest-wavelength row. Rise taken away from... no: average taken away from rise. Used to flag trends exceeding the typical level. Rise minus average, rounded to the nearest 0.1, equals -15.8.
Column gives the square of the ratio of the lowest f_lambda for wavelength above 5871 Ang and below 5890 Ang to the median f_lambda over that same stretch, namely 0.32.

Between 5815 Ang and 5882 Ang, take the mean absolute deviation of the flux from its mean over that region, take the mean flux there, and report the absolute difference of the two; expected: 16.1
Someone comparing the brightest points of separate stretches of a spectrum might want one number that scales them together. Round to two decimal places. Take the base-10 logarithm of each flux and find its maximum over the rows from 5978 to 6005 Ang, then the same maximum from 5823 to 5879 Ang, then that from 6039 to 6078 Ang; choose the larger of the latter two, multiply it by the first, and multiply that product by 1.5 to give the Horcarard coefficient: 2.62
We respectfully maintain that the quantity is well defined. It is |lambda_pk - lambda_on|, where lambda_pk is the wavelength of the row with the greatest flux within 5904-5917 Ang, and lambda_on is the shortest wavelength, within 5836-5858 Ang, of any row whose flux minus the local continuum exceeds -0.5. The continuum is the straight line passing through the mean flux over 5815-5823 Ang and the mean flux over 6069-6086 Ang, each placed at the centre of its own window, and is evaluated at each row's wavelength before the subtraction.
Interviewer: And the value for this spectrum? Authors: 78.5 Ang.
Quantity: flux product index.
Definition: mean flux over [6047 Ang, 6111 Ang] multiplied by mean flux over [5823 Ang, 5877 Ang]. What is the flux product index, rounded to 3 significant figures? 377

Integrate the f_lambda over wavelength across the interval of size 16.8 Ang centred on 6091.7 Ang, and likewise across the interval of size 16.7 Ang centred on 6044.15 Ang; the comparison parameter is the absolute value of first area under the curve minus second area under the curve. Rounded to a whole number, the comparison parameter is 26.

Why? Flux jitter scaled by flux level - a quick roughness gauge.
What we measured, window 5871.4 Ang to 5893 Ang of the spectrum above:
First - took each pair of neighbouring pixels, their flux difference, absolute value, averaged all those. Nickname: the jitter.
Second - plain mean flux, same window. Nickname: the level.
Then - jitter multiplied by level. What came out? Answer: 22.3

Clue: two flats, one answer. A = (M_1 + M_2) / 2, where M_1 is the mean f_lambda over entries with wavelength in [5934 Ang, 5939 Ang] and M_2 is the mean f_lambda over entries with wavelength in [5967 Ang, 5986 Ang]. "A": 17.7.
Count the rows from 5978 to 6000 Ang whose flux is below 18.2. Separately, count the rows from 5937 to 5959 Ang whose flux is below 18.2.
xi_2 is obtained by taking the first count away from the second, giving 5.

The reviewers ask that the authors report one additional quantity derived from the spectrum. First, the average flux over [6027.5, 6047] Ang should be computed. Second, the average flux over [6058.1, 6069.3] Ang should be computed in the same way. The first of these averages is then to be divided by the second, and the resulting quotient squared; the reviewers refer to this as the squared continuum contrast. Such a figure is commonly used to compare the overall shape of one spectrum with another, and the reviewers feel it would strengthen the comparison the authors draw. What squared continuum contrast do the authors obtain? 0.94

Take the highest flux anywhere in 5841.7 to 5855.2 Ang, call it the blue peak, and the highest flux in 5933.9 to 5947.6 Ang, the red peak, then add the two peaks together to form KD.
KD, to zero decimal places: 42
